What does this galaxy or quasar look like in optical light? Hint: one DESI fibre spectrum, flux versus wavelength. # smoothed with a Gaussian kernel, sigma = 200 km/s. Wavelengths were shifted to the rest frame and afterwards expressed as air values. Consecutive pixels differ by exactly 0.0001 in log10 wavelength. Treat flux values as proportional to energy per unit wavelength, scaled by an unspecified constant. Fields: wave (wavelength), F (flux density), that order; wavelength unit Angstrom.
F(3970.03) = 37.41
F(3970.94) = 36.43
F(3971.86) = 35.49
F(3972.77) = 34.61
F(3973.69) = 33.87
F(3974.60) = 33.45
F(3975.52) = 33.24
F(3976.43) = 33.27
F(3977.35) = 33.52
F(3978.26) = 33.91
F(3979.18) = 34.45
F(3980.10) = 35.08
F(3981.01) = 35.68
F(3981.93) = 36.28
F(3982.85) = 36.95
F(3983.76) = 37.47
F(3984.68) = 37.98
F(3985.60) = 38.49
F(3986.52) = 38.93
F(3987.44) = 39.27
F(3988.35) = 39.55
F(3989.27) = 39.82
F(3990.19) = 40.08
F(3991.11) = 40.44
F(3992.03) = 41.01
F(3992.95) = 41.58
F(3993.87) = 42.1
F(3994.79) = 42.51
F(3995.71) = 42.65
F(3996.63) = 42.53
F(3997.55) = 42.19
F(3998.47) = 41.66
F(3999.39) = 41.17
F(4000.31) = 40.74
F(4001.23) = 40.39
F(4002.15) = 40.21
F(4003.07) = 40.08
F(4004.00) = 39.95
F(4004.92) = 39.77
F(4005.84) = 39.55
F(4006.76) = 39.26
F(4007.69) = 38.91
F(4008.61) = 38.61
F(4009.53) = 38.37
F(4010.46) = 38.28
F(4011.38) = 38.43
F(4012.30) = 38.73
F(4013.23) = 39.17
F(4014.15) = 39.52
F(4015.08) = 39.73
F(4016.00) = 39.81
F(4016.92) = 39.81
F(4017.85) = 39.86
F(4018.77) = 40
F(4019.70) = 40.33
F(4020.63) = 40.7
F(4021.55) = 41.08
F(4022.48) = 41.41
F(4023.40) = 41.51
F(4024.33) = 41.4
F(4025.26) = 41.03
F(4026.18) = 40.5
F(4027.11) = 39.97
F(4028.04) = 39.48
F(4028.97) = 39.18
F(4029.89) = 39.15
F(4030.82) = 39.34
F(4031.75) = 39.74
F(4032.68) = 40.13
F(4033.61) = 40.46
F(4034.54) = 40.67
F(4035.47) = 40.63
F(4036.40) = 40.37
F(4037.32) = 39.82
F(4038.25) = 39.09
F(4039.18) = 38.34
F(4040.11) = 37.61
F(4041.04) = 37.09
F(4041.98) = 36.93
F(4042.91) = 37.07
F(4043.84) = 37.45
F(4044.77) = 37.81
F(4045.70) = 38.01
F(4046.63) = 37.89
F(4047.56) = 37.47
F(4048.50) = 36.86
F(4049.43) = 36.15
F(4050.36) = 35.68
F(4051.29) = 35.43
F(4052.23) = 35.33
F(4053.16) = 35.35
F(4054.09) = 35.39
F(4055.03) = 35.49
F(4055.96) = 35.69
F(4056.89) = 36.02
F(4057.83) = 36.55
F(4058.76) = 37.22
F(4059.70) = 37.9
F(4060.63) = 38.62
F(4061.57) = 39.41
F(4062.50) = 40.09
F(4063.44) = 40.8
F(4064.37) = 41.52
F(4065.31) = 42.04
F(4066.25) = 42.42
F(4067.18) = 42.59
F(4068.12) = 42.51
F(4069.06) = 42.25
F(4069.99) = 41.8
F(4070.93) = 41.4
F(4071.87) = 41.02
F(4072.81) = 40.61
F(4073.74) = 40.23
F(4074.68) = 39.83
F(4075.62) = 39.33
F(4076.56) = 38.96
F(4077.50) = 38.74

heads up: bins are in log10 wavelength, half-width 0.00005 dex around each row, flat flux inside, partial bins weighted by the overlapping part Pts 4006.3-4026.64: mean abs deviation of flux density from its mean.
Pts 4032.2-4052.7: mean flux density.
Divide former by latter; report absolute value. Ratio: 0.023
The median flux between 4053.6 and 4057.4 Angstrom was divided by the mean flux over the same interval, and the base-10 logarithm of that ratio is -0.0007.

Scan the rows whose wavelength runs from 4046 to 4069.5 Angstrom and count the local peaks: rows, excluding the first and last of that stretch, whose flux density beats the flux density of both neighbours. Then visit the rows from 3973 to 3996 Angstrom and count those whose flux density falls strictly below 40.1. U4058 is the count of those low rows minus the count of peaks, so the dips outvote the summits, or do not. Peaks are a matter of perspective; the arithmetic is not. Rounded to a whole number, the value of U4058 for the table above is 18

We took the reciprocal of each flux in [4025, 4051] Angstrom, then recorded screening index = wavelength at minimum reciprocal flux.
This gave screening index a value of 4025.26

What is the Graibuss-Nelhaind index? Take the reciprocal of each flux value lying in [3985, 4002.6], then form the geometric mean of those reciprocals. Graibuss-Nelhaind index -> 0.0245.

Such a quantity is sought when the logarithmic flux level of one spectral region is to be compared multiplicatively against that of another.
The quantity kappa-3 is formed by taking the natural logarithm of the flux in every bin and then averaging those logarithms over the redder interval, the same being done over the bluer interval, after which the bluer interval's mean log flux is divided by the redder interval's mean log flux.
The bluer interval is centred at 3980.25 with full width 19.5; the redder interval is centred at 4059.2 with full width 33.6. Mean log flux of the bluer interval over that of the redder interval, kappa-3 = 0.98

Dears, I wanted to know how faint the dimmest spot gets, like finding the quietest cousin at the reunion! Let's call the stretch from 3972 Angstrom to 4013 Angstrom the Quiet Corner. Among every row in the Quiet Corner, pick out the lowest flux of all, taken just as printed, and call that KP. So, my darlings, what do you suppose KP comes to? 33.24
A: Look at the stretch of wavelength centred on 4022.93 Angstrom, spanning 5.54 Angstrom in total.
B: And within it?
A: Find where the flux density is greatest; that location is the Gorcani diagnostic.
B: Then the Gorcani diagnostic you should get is 4023.40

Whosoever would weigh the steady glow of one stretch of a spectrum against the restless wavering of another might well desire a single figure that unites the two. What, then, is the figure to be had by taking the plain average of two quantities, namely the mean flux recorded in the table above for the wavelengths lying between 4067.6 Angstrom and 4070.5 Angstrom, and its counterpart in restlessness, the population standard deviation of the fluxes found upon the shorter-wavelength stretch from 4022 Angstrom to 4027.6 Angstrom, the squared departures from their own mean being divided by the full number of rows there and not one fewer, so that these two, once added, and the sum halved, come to 21.4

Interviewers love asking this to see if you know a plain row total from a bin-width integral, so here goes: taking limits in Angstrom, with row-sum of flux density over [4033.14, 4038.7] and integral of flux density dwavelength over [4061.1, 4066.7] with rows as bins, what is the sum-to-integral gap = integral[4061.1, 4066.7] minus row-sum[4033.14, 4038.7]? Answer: -11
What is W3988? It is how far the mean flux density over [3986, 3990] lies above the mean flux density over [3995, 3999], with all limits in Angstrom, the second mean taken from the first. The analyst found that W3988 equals -3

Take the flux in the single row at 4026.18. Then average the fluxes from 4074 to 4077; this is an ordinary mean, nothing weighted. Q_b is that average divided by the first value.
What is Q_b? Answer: 0.97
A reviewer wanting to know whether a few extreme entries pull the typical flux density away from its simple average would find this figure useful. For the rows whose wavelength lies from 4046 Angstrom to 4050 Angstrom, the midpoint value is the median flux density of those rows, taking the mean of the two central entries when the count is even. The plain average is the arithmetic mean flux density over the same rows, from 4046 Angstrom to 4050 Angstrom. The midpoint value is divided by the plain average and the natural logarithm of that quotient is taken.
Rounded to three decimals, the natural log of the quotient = 0.002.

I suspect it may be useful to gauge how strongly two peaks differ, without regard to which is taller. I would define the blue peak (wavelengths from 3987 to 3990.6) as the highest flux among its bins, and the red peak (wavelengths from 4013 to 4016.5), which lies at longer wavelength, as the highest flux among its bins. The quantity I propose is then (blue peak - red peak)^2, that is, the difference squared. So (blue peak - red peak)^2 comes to 0.1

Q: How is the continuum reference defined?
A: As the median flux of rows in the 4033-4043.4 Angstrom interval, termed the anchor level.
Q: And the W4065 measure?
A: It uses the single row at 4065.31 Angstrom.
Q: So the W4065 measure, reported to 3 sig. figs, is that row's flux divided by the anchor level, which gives 1.08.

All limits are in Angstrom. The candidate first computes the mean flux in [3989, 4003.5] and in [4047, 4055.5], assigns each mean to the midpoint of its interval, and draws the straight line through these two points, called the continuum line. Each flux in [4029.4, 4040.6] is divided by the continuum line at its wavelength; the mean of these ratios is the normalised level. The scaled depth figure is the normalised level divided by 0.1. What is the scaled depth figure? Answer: 10.57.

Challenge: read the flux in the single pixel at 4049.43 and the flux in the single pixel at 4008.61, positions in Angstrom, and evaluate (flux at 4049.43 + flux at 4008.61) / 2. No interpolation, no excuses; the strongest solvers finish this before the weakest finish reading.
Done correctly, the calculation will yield 37.4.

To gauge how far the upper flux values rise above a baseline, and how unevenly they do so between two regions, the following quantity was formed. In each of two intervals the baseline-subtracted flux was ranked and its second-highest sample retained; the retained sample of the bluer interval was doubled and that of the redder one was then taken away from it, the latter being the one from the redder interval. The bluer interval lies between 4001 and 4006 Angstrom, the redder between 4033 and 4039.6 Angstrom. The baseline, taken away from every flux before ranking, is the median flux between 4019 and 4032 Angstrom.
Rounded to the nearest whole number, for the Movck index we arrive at -1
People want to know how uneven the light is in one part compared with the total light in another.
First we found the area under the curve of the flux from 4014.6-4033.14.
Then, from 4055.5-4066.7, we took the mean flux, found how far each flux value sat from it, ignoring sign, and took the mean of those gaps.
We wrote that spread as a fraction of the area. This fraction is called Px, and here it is 0.0027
